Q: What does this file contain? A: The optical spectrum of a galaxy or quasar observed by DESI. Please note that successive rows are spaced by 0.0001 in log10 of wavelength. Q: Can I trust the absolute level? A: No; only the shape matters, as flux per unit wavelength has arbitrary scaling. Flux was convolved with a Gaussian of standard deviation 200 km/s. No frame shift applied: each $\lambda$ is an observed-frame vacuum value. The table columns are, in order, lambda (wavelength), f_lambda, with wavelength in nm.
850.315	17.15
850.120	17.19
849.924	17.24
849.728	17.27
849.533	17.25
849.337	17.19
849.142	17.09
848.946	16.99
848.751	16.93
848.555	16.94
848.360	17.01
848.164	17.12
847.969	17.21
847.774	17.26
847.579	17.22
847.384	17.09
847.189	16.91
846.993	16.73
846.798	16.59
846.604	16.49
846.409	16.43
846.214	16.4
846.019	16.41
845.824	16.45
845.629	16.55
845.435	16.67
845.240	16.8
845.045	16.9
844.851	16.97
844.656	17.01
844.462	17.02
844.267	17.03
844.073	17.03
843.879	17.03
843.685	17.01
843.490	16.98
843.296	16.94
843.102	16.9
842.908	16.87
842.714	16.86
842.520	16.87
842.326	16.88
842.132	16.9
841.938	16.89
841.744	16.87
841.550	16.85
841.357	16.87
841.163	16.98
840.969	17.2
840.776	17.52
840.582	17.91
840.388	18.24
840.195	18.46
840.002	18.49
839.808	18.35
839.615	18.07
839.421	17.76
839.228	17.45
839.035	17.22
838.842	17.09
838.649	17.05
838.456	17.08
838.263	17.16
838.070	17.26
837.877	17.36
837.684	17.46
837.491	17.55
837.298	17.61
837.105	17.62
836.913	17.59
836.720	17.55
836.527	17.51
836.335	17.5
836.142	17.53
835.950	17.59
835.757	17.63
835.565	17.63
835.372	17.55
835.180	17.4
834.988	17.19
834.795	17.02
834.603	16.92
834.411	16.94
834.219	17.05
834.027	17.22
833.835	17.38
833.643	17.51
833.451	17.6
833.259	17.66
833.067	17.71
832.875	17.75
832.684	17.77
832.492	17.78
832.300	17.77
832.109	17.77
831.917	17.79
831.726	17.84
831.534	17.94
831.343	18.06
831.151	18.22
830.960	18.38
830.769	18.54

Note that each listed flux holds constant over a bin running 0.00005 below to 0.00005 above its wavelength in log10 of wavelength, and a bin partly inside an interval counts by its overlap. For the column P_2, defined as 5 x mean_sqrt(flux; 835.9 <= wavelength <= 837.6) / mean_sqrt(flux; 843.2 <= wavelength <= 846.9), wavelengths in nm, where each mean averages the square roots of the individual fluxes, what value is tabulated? 5.12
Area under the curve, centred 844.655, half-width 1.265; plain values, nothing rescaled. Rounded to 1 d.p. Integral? 42.7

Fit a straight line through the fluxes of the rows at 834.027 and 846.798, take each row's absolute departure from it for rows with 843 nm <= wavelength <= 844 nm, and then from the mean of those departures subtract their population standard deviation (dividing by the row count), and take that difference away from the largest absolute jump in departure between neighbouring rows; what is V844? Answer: -0.11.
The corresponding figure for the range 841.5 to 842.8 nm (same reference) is 0.00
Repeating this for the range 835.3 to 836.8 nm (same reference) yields -0.31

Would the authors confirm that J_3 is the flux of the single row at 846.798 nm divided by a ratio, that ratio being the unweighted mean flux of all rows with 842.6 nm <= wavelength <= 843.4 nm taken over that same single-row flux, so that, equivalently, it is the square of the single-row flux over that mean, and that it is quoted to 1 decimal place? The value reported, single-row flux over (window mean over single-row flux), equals 16.3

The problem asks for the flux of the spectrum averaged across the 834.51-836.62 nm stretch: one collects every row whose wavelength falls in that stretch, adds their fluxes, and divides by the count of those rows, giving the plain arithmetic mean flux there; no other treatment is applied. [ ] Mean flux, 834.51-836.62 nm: 17.4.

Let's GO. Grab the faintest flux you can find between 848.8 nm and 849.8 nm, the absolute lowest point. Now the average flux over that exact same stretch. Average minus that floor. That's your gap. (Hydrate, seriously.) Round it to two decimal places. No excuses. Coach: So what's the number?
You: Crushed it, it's 0.17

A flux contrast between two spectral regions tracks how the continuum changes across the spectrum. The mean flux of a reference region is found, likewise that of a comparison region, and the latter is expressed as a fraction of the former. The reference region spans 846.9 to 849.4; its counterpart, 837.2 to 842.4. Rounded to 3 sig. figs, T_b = 1.02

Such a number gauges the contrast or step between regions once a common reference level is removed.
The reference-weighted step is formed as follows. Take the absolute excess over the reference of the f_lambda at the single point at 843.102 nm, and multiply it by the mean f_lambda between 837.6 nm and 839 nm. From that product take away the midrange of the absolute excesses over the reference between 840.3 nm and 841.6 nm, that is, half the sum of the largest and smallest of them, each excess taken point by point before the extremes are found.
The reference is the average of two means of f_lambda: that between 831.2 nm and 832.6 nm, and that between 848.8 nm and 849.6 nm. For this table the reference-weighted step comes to 10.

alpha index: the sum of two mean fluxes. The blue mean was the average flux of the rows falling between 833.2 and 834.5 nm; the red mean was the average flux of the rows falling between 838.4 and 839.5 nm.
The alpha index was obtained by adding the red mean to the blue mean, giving 34.6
